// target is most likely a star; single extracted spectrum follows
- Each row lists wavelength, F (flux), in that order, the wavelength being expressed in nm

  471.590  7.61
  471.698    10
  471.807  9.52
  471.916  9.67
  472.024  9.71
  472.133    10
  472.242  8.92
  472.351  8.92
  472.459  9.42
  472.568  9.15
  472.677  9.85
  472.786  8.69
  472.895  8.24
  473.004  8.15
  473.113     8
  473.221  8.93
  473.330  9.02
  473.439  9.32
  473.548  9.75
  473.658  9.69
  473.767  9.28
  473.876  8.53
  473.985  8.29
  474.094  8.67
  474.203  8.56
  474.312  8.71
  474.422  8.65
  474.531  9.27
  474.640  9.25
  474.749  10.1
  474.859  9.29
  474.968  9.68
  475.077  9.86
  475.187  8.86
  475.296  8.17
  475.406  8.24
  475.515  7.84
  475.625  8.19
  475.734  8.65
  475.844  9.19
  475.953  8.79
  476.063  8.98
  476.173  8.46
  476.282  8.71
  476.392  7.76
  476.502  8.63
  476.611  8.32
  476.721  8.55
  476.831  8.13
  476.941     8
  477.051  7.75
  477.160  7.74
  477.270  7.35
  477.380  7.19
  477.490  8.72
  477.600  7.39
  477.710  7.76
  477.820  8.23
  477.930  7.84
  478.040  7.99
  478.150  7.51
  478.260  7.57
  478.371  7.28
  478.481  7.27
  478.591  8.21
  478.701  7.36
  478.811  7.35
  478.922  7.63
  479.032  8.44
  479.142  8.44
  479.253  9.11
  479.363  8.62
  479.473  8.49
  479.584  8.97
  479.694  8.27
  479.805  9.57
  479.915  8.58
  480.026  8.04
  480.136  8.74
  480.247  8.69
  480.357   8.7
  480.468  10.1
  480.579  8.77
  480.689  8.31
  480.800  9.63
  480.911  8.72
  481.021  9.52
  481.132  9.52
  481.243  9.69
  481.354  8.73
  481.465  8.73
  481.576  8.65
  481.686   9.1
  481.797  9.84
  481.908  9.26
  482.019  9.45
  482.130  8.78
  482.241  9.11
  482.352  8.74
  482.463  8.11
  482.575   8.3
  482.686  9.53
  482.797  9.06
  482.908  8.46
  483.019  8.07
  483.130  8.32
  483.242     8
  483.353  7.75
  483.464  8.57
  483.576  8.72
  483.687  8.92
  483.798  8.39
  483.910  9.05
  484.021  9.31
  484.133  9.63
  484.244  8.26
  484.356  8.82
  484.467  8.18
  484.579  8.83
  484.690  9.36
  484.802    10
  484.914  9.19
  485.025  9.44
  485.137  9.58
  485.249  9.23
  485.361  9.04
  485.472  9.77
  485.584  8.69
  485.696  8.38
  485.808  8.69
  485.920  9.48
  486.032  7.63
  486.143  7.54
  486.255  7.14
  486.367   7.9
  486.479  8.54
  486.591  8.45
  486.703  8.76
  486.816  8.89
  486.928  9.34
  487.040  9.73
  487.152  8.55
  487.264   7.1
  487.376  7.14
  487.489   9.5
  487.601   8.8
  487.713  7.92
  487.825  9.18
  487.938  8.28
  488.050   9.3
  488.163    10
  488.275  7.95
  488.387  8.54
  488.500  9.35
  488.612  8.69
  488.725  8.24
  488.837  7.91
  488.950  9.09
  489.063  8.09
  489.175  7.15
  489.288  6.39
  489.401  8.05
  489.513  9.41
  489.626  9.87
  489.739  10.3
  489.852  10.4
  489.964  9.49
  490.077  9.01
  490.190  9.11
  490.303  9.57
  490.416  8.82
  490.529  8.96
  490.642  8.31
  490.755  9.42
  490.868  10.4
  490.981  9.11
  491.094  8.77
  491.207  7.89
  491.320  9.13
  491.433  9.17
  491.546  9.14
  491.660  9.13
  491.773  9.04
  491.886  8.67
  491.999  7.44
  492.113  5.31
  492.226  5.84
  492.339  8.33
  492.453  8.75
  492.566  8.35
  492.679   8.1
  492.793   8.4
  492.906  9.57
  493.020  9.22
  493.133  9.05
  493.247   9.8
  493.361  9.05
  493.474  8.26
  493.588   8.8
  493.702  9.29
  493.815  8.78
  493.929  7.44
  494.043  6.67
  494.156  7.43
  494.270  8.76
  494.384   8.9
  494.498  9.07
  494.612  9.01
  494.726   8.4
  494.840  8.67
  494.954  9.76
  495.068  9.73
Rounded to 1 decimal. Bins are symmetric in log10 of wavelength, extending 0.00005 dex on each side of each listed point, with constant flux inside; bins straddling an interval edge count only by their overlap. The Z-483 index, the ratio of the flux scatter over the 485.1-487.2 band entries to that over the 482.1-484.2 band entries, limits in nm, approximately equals 1.4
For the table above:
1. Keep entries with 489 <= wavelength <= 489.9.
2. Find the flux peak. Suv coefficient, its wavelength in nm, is 489.852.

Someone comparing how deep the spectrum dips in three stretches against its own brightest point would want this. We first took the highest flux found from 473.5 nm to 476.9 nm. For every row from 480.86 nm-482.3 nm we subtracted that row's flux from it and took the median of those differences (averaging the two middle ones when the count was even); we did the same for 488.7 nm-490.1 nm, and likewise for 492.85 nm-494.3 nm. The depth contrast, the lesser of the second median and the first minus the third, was -0.3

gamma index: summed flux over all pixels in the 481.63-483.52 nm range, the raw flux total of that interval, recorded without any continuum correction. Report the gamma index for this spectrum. 148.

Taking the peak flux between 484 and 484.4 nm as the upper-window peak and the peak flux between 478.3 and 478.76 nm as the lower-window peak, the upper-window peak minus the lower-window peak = 1.4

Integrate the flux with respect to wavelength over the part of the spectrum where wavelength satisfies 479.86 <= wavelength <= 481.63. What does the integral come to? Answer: 15.8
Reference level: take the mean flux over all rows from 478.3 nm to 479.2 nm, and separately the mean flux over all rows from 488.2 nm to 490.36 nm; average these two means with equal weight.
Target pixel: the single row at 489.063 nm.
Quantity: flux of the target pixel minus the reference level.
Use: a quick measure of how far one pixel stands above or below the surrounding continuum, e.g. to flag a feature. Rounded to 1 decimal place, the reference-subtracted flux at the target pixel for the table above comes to -0.2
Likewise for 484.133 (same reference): 1.4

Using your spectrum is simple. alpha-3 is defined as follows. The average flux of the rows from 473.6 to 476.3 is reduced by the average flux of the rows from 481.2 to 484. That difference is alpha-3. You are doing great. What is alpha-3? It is 0.10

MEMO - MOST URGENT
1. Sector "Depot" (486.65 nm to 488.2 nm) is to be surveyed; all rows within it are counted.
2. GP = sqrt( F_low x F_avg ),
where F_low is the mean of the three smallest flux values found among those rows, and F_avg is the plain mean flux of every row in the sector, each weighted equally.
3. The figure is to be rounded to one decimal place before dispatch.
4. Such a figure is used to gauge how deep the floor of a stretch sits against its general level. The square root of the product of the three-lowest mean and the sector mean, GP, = 8.0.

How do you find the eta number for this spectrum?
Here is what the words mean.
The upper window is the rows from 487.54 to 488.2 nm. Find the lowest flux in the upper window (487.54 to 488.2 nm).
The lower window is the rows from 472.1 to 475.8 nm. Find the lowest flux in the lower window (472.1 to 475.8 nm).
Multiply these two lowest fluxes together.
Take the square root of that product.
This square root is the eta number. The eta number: 7.9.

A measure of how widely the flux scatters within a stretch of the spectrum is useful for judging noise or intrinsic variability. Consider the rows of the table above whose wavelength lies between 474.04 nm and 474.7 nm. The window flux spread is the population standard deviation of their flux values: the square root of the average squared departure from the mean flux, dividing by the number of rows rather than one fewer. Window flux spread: 0.29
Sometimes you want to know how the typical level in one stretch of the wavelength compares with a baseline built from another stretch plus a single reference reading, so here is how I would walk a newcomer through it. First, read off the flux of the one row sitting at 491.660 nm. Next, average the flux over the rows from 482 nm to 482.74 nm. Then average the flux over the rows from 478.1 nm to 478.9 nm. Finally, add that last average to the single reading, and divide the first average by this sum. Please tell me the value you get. 0.53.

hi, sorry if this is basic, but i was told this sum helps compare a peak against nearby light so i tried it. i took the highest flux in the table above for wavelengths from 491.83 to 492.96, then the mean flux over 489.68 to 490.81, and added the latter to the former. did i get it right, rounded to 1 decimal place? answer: 18.9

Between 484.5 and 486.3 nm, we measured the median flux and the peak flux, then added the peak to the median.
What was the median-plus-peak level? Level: 19.1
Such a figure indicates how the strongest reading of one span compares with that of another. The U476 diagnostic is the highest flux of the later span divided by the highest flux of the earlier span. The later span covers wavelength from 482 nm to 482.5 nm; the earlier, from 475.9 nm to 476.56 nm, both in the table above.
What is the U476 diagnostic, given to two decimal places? 1.05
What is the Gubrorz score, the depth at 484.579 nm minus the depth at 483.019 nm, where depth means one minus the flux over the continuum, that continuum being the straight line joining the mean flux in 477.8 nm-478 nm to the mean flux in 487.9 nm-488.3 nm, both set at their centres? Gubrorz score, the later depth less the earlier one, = -0.07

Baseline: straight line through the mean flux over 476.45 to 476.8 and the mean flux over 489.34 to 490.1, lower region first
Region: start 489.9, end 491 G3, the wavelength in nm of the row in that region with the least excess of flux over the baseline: 490.642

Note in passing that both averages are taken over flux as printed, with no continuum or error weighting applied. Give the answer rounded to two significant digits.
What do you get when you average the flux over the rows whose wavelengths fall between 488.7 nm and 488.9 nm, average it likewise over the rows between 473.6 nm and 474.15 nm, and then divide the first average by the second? 0.91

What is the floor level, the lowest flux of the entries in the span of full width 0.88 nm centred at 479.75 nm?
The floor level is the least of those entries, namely 8.04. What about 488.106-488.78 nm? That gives 7.95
